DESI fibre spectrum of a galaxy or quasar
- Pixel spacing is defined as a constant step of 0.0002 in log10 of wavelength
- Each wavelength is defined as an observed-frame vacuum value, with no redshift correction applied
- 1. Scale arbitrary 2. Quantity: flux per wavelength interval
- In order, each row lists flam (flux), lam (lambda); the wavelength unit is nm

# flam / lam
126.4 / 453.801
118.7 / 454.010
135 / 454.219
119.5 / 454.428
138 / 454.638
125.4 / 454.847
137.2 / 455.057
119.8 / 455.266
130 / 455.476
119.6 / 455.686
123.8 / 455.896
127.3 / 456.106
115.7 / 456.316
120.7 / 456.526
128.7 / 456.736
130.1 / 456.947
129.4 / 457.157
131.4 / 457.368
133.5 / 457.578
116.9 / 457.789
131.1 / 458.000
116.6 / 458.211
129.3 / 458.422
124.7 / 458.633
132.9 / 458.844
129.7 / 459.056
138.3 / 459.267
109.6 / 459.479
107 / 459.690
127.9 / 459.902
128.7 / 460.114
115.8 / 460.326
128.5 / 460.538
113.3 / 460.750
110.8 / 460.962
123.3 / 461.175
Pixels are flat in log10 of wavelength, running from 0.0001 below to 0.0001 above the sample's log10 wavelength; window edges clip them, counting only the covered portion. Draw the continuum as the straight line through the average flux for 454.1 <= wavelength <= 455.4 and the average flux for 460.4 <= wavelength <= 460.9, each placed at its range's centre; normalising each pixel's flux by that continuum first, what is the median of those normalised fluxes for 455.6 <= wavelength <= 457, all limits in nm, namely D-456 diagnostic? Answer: 0.97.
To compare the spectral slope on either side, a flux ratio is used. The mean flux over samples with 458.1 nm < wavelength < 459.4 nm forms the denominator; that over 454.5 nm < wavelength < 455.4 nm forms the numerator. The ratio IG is 1.01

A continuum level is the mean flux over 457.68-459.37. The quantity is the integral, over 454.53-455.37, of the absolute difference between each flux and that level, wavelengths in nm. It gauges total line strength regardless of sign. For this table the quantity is 6.3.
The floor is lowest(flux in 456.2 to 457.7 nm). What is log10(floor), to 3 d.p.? 2.063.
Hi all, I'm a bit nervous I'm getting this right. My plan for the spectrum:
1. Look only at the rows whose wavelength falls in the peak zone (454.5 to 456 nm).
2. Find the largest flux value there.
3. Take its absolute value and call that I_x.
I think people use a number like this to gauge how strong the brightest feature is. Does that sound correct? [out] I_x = 138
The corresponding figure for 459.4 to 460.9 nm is 129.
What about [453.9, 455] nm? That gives 138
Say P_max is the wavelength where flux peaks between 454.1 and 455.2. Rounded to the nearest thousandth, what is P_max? 454.638 nm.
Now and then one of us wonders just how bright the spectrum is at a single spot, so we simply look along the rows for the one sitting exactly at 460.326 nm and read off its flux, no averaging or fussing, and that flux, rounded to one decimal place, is 115.8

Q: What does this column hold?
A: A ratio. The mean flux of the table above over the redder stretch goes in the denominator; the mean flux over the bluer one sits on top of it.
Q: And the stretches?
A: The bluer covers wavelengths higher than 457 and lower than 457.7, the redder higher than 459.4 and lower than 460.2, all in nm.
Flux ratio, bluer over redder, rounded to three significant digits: 1.11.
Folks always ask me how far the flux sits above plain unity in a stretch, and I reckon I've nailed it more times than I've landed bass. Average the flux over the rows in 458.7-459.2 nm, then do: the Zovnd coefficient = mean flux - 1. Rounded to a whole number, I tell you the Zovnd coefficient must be 130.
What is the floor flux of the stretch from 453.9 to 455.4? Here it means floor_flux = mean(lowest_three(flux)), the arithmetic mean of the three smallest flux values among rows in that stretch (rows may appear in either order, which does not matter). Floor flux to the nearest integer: 119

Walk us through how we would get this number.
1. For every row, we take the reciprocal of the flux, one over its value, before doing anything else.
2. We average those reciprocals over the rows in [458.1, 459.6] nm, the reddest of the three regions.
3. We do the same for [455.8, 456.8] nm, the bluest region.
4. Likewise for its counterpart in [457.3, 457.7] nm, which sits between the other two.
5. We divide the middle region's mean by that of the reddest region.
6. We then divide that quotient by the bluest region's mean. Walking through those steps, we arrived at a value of 116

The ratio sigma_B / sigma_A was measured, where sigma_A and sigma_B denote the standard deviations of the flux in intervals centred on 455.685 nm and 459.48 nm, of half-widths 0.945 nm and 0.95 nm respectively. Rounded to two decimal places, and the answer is 1.65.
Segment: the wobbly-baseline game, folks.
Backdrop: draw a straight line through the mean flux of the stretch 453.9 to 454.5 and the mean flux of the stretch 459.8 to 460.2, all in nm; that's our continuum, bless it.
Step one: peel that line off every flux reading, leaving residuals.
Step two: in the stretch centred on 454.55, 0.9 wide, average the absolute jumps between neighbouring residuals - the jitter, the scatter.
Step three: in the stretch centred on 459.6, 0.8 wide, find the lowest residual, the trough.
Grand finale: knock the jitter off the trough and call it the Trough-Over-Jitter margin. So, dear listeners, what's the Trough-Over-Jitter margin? -37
